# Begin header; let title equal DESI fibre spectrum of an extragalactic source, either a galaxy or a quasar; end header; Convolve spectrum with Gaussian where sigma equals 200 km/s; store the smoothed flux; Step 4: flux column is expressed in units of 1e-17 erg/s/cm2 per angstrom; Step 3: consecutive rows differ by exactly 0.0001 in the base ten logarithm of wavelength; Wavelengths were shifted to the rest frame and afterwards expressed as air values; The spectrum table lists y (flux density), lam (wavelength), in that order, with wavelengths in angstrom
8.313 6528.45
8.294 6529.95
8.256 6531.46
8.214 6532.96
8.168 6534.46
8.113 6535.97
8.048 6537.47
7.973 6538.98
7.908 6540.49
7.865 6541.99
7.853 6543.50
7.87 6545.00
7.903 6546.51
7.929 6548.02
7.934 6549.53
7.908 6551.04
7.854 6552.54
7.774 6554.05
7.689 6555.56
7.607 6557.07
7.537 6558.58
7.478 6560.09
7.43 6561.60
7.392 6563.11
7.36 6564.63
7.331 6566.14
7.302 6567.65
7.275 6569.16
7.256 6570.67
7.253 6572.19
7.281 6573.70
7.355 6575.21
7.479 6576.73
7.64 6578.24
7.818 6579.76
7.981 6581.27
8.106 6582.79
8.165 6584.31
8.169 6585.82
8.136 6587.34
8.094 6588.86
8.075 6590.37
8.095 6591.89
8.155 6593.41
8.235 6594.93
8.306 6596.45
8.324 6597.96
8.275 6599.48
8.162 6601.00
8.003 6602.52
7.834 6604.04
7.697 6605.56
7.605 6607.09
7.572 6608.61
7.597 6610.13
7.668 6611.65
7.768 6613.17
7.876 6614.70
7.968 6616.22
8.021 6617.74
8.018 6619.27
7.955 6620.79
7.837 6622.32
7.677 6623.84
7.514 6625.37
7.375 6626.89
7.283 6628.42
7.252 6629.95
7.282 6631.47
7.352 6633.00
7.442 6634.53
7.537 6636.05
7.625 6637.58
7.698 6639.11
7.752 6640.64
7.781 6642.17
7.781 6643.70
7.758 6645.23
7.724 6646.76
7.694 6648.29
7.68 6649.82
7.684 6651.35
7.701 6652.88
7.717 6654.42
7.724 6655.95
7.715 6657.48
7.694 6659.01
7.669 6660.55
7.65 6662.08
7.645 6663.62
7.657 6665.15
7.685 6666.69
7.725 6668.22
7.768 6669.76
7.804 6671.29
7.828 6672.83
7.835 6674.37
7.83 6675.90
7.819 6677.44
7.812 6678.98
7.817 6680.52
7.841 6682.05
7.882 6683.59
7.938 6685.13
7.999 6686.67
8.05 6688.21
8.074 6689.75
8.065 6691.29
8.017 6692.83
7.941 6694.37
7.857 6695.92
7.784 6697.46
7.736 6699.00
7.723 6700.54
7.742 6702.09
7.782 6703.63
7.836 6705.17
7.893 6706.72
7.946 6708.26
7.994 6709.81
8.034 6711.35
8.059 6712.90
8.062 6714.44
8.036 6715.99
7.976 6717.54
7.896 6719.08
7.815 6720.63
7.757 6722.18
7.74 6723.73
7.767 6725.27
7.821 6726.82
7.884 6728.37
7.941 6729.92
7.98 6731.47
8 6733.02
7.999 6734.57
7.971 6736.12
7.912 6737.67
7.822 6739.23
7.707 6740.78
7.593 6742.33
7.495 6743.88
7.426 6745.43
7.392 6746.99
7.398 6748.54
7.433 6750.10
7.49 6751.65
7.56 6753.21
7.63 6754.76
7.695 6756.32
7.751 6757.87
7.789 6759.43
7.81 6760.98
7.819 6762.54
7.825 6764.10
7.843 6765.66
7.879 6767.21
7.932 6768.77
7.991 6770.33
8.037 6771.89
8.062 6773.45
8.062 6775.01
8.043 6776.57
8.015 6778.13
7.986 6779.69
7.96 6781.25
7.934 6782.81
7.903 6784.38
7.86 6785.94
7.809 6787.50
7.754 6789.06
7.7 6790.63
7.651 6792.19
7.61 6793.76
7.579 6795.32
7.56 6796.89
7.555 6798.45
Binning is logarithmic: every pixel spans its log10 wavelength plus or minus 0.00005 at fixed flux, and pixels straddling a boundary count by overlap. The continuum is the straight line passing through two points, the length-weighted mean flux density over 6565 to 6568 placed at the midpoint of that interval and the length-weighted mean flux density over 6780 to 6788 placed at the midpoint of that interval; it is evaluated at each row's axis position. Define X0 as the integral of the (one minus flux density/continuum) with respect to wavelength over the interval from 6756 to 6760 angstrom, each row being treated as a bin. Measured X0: 0.043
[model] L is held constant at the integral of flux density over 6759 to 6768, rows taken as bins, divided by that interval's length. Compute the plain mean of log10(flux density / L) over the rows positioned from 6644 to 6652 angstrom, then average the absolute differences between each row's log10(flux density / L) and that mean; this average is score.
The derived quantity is 0.0015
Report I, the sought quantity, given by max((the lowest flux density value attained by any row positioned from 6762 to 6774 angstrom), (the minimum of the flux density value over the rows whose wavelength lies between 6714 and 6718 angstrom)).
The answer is 7.98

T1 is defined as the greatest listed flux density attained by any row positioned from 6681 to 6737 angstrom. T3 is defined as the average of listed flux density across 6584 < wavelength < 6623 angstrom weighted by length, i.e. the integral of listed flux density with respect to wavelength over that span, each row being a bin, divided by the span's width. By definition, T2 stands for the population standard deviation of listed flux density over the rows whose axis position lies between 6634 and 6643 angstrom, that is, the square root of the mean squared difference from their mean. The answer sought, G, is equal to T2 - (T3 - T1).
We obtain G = 0.21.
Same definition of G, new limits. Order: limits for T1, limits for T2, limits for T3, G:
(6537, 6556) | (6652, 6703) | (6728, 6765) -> 0.45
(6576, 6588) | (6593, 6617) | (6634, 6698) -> 0.65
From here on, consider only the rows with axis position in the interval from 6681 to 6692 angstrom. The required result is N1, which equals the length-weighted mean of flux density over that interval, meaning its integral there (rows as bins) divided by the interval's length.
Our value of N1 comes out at 7.98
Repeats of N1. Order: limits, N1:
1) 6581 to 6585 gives 8.08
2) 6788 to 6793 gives 7.70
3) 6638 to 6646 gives 7.75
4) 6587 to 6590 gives 8.12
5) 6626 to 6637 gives 7.37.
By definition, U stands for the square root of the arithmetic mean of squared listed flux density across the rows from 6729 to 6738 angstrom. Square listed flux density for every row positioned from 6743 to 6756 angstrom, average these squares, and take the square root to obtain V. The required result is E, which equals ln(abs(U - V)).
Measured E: -0.7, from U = 7.97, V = 7.48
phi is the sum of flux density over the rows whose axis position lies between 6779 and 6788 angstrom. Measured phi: 47.5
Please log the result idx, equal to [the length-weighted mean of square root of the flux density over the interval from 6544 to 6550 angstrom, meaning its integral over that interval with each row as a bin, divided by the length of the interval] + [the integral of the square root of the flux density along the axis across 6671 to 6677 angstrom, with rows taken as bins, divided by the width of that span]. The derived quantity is 5.61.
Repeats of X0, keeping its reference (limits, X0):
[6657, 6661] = -0.062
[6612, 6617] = -0.266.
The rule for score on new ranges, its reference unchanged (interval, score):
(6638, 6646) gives 0.0013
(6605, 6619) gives 0.0077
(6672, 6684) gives 0.0008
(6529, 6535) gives 0.0022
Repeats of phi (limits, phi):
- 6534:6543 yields 48.1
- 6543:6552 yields 47.4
